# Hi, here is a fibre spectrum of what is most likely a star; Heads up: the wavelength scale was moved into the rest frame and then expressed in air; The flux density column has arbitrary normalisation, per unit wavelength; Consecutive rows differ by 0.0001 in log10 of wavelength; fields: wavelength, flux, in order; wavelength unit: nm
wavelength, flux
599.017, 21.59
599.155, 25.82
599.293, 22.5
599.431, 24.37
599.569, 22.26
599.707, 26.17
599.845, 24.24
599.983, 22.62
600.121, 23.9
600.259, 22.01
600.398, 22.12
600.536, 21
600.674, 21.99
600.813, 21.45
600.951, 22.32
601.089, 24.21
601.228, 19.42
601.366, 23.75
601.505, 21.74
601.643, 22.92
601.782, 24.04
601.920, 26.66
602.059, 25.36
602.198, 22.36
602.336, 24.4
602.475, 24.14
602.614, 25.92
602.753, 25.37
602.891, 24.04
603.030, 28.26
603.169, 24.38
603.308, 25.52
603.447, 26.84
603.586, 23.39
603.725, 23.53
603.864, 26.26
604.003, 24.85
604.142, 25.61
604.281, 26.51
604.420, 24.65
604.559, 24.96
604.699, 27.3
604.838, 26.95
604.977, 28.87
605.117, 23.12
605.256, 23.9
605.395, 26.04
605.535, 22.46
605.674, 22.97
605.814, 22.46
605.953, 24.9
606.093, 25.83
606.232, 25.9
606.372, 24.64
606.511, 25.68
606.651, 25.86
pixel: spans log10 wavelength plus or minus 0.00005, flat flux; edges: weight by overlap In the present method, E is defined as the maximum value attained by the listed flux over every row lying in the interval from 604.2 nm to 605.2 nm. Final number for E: 28.87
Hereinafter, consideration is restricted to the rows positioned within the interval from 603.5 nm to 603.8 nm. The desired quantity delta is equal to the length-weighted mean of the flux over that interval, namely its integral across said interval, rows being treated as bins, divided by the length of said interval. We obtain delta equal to 23.7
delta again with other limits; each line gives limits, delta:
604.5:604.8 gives 26.2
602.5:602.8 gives 25.4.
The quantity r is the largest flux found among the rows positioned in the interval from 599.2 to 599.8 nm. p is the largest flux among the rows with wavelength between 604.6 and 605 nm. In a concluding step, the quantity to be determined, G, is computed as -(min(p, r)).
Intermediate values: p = 28.87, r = 26.17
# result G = -26.2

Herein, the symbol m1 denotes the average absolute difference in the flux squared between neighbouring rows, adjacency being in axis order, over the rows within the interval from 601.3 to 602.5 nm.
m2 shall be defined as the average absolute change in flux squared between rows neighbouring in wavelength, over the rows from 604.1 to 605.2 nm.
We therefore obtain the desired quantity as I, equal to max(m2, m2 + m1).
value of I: 182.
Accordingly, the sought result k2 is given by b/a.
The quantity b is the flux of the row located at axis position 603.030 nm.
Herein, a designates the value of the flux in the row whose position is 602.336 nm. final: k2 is 1.16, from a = 24.4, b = 28.26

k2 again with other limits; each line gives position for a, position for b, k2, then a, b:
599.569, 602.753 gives 1.14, 22.26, 25.37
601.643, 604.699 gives 1.19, 22.92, 27.3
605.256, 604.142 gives 1.07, 23.9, 25.61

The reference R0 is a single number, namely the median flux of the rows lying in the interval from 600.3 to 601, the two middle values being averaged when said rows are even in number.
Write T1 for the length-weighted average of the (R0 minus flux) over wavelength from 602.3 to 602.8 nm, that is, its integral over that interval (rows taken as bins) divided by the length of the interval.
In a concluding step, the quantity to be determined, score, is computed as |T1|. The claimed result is 3.0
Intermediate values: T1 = -3.0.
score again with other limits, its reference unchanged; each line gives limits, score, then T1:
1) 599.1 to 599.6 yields 1.8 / -1.8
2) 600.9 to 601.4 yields 0.3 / -0.3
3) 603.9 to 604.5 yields 3.5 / -3.5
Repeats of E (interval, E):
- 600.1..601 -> 23.9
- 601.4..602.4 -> 26.66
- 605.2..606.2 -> 26.04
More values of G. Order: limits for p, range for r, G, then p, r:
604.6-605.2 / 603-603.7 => -28.3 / 28.87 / 28.26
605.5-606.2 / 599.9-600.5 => -23.9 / 25.83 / 23.9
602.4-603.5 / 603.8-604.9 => -27.3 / 28.26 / 27.3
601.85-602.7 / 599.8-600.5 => -24.2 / 26.66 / 24.24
